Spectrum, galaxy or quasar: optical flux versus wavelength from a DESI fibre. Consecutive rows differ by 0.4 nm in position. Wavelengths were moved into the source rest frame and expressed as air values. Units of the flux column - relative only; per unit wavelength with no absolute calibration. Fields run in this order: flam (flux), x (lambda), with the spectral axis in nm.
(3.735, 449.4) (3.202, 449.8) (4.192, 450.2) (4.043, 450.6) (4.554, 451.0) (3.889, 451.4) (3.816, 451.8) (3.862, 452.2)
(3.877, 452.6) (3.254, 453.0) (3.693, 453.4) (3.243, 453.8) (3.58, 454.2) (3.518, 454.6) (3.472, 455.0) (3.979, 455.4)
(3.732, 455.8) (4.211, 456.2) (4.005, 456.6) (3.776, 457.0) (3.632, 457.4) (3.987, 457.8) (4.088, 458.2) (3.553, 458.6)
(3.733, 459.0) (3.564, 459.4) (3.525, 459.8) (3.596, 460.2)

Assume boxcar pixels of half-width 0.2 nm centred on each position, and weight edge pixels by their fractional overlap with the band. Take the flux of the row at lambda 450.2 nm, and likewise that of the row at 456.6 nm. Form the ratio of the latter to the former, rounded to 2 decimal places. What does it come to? 0.96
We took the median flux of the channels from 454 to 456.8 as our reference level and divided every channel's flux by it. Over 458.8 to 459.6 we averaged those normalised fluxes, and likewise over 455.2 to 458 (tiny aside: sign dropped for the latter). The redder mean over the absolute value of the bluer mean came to 0.935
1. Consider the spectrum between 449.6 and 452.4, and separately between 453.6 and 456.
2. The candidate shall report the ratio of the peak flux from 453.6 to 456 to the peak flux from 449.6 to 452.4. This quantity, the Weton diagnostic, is 0.87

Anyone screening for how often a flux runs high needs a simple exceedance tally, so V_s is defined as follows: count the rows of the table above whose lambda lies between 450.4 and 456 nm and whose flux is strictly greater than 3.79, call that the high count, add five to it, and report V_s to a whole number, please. 12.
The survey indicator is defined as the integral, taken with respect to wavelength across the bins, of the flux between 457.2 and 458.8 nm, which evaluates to 6.1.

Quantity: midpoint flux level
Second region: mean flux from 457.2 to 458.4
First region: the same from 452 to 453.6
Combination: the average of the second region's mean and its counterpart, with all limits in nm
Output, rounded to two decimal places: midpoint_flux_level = 3.79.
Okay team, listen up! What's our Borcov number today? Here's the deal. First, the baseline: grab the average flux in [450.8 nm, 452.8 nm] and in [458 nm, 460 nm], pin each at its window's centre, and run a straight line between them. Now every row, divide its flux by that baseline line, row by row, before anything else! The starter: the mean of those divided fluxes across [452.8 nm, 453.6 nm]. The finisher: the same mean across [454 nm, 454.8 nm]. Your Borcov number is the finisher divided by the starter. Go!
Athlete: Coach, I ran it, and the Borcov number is 1.04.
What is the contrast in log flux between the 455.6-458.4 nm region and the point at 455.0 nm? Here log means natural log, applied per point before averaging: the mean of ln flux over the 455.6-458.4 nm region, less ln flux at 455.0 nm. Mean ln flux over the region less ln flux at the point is 0.12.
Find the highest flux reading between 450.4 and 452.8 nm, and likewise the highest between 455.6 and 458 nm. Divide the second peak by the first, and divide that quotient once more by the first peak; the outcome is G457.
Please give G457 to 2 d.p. 0.20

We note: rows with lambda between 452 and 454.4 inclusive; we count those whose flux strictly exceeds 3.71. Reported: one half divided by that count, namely 0.25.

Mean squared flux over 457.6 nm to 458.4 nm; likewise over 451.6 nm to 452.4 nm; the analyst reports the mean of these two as 15.5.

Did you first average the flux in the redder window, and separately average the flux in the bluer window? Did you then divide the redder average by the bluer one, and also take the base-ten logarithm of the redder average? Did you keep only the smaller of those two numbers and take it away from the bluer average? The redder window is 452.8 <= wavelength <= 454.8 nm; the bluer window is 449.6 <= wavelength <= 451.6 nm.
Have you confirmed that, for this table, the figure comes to 3.4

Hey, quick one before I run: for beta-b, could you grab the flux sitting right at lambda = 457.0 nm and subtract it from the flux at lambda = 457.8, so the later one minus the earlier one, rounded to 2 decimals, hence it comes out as 0.21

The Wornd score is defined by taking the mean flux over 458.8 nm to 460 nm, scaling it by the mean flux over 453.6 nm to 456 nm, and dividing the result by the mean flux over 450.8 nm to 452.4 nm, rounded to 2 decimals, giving 3.21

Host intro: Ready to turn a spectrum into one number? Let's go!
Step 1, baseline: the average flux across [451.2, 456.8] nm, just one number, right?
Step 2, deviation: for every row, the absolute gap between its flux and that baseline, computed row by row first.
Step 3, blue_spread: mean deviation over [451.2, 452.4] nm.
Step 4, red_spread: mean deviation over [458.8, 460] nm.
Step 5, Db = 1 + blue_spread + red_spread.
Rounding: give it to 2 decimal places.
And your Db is 1.25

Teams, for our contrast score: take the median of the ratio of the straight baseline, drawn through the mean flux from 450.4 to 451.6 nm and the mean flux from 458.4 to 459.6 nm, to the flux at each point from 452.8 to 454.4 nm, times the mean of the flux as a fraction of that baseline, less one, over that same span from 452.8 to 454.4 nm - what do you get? -0.16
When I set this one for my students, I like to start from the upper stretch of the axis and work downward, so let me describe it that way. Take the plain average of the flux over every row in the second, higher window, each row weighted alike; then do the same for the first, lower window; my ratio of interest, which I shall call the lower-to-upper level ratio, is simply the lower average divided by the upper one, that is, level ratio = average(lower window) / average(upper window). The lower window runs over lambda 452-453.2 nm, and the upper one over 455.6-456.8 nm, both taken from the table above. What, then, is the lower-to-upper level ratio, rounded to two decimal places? 0.92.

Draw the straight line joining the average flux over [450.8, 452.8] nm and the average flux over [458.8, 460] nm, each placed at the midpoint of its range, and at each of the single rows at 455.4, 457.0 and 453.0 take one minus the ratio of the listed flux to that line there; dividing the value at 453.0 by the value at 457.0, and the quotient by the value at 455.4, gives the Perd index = 334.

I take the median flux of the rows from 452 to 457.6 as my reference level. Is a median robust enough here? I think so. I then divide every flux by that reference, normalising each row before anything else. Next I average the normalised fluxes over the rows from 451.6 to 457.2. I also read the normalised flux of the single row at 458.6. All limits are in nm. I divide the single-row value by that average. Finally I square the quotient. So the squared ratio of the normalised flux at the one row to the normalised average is 0.914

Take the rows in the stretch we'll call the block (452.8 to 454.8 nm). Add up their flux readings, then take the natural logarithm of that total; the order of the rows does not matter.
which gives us 2.85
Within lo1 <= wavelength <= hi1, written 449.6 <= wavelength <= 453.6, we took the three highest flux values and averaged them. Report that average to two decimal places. 4.26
